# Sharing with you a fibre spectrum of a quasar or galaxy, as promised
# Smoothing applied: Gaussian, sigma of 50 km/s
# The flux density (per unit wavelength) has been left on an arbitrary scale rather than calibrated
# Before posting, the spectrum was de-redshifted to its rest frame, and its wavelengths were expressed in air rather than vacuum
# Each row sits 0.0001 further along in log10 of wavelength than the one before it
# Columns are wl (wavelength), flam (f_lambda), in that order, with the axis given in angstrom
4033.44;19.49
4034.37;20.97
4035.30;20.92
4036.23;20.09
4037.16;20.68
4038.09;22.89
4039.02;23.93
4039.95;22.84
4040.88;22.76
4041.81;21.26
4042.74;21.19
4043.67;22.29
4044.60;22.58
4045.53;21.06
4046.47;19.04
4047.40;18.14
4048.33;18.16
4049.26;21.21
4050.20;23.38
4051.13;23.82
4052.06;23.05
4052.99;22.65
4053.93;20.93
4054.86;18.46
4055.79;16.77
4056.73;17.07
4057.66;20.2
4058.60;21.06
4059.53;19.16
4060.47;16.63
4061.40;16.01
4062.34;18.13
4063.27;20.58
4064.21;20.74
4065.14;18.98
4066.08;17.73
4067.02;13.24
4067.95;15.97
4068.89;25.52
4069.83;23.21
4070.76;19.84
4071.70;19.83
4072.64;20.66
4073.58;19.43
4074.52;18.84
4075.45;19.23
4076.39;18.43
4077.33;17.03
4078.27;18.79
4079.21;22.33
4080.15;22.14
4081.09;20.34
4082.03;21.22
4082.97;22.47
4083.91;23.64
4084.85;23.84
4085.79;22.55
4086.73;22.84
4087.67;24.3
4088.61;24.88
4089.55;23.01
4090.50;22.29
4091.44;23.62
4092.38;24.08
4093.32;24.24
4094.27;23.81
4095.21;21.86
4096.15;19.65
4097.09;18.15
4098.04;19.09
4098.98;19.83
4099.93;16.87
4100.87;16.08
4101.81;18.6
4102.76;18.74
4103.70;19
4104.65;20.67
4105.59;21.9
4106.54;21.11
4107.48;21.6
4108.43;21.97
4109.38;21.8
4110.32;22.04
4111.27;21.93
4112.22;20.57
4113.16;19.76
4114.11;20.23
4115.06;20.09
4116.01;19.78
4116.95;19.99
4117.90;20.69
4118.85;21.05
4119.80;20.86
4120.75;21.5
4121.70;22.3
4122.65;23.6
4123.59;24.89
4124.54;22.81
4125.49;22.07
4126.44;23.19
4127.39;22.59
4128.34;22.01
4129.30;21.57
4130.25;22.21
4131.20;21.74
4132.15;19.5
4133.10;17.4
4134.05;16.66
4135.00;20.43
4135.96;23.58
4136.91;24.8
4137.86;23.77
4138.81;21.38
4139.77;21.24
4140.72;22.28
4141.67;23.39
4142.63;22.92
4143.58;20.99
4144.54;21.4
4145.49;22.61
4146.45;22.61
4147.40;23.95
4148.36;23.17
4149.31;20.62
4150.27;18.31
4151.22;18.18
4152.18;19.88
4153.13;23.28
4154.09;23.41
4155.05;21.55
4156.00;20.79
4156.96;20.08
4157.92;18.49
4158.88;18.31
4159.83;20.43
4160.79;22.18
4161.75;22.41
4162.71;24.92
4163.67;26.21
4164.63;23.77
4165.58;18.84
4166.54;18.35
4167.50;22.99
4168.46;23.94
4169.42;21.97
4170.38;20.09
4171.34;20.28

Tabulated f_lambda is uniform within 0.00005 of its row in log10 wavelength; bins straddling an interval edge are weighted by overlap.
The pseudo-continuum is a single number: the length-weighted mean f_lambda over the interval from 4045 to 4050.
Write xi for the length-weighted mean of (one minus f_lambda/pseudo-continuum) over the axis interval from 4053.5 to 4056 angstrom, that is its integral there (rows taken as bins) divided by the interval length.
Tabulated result 0.04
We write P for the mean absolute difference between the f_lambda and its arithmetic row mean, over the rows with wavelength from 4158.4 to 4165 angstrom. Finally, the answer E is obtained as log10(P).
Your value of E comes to 0.31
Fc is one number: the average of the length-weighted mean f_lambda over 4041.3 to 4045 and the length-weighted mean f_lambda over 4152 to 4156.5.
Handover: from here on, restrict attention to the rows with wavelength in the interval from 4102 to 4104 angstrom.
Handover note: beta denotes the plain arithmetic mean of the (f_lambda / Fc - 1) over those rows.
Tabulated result -0.14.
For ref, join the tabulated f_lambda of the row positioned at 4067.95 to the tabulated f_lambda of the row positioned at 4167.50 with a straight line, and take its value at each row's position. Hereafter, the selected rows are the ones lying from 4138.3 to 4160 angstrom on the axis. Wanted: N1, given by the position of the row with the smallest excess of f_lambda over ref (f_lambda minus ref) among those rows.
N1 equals 4158.88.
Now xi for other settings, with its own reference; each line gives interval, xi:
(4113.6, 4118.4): -0.02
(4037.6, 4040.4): -0.18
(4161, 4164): -0.23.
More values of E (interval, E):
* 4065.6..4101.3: 0.39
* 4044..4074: 0.33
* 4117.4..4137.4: 0.17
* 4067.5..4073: 0.37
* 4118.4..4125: 0.06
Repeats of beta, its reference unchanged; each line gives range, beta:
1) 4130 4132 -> 0.00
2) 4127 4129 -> 0.02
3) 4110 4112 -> 0.00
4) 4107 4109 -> 0.00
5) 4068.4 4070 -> 0.11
